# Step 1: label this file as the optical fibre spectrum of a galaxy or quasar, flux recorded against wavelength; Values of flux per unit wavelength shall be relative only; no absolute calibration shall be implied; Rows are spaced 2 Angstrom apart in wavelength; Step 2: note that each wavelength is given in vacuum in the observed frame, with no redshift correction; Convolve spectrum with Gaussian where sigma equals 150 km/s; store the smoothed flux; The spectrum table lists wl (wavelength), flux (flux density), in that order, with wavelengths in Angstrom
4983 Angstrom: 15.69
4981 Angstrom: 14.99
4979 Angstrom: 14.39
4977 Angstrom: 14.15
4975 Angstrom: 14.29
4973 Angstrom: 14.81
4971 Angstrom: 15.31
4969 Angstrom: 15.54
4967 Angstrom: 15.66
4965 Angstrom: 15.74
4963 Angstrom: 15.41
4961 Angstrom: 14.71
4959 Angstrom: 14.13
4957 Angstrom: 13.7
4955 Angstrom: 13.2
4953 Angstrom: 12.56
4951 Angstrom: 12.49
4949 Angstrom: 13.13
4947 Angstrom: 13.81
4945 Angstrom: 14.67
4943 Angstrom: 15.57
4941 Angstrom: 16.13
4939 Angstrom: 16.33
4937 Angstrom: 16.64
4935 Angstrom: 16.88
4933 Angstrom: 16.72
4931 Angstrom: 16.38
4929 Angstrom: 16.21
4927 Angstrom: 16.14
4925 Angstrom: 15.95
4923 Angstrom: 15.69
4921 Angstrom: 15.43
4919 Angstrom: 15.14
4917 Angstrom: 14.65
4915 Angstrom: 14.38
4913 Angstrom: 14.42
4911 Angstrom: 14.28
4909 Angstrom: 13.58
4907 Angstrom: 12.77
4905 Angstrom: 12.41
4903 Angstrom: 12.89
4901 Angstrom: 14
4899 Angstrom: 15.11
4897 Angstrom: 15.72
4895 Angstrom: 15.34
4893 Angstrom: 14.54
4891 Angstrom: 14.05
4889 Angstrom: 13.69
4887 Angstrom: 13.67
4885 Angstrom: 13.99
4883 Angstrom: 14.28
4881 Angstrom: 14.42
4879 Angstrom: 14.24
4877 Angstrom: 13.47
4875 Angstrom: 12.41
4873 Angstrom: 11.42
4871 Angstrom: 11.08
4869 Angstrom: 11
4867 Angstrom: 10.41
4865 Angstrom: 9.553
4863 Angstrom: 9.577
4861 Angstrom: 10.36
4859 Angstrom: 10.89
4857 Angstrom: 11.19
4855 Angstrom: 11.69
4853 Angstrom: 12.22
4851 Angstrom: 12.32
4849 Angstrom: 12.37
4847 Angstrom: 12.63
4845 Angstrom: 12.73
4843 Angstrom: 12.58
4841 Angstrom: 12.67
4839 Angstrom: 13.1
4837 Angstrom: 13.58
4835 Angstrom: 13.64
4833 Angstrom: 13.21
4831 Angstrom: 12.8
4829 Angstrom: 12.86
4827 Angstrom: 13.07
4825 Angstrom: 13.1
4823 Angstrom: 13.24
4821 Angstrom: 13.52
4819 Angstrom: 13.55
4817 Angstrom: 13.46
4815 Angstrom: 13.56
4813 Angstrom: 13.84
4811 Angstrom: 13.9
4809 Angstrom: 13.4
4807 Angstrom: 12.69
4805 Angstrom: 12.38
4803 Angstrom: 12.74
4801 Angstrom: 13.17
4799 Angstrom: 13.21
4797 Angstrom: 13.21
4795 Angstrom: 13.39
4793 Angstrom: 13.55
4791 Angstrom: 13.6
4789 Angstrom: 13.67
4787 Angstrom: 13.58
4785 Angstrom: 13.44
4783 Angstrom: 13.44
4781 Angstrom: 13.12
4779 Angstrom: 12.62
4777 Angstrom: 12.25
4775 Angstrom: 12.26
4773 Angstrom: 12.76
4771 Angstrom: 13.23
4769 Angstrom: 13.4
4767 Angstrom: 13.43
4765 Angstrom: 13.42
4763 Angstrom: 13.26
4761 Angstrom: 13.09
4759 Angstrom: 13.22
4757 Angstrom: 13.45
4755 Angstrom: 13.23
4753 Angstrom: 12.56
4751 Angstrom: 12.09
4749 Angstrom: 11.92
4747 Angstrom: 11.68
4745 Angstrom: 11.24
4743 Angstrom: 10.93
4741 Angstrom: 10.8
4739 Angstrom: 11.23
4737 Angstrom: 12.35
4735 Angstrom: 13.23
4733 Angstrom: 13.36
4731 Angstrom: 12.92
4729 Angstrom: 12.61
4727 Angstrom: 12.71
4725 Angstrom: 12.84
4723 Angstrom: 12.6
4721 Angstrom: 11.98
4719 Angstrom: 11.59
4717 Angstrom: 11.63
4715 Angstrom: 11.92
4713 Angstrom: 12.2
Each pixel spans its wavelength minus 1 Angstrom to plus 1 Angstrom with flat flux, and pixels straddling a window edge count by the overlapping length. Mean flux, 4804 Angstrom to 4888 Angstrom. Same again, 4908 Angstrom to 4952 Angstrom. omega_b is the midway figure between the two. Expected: 13.9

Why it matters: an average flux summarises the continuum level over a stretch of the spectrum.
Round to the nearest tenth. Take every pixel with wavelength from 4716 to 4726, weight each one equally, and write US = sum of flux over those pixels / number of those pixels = 12.1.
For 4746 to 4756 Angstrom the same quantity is 12.3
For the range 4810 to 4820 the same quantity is 13.7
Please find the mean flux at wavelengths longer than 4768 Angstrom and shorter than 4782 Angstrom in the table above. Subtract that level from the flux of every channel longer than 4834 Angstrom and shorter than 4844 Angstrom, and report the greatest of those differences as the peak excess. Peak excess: 0.8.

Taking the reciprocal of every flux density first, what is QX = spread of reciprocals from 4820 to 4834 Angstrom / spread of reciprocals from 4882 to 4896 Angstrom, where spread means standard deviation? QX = 0.51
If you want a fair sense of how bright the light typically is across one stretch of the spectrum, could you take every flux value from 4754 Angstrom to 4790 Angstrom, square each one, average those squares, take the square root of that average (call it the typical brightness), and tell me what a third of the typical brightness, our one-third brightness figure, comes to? 4.39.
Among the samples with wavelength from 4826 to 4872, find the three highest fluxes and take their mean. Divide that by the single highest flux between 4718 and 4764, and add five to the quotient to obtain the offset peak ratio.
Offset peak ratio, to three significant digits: 6.00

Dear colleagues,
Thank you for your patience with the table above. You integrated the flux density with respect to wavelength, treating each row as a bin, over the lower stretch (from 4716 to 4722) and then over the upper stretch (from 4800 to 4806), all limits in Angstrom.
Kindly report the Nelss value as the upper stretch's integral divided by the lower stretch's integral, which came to 1.09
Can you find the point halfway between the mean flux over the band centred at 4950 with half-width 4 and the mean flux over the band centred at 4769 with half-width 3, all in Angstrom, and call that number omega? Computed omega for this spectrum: 13.2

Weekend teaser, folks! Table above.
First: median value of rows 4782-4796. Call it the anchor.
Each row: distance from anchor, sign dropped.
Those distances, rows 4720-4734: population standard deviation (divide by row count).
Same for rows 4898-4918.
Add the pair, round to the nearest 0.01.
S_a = 0.78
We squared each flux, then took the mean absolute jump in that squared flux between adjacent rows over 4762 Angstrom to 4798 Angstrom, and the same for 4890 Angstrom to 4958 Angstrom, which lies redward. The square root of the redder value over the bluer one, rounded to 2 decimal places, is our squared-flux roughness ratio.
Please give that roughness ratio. 1.64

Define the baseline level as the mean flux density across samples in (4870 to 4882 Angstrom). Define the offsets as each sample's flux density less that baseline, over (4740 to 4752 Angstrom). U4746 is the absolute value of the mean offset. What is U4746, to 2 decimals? 1.40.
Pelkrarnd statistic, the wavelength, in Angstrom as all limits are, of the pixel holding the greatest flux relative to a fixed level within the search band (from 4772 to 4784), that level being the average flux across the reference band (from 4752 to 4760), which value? 4783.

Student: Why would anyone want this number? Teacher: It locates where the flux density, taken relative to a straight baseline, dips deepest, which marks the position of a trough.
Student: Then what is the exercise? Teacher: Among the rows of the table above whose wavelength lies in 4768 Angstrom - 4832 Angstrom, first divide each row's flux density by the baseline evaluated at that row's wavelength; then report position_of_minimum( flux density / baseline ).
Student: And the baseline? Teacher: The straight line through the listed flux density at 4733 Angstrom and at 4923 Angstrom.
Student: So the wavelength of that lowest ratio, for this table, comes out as 4805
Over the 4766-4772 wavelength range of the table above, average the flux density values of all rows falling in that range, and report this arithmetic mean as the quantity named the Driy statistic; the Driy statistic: 13.4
